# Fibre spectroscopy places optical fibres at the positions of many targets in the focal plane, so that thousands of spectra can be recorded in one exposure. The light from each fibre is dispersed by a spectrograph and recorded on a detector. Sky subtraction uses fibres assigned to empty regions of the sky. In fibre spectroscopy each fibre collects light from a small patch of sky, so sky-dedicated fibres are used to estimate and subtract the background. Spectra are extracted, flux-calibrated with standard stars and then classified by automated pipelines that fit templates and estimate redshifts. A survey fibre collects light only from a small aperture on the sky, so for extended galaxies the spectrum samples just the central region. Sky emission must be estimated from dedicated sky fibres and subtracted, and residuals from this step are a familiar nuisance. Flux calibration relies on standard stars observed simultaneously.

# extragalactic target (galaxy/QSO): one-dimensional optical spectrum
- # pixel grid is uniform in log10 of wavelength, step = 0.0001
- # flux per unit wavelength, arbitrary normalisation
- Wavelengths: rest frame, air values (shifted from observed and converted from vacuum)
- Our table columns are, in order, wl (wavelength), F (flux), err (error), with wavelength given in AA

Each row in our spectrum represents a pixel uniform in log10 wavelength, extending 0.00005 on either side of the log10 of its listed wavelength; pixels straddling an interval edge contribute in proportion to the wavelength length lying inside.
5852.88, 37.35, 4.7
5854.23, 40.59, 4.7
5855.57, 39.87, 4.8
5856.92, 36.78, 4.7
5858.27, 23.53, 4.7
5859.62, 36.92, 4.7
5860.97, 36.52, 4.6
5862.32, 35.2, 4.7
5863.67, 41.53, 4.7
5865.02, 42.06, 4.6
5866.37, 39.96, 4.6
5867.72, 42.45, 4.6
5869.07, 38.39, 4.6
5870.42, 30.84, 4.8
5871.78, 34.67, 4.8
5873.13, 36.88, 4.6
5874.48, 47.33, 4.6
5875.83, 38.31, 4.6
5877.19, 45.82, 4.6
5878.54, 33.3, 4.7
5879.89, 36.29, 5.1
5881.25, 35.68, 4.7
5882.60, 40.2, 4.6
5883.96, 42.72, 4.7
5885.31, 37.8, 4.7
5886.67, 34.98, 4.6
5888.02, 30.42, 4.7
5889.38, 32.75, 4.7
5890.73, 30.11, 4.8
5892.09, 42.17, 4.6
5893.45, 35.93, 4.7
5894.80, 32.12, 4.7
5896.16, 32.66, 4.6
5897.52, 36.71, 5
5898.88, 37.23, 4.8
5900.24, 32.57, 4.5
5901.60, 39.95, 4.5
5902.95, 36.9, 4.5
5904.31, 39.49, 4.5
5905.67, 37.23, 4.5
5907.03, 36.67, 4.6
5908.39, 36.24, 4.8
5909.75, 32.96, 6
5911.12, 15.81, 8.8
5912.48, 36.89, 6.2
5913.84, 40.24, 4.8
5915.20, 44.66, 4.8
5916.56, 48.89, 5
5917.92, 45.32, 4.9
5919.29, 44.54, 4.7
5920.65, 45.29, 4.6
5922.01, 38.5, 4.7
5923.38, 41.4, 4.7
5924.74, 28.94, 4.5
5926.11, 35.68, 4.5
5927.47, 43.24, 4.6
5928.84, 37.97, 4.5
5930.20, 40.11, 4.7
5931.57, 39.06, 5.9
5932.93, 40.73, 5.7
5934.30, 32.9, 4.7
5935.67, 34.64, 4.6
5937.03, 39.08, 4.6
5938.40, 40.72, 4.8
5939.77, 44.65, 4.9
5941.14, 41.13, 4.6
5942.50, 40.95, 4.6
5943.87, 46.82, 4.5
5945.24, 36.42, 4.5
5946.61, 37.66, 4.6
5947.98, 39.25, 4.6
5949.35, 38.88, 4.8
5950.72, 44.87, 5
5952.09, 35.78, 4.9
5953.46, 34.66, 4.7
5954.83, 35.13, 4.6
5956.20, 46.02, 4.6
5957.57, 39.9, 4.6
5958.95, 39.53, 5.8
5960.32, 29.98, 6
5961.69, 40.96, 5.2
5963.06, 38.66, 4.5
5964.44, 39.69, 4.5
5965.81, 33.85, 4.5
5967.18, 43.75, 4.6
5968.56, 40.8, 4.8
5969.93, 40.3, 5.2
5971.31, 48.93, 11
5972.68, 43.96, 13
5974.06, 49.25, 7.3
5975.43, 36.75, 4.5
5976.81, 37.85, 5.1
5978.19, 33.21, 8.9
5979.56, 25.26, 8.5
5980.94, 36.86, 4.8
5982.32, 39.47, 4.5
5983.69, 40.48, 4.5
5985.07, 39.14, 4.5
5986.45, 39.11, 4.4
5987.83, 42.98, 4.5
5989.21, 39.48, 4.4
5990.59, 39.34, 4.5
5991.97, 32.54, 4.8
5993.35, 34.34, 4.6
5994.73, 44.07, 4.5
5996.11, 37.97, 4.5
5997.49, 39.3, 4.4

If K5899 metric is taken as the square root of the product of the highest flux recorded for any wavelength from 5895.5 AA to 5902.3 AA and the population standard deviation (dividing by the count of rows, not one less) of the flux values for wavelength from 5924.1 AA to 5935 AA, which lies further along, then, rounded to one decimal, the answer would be 13.2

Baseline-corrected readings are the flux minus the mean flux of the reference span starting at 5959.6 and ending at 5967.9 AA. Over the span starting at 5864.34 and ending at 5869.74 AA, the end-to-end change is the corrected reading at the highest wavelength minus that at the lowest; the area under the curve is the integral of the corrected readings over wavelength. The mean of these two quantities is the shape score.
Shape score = 6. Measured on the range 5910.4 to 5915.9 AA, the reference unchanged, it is 5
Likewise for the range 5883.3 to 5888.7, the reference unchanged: -10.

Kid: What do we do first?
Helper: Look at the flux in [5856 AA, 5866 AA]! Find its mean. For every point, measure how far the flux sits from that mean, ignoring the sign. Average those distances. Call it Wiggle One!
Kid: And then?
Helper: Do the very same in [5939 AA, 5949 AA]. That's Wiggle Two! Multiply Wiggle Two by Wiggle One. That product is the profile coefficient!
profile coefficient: 11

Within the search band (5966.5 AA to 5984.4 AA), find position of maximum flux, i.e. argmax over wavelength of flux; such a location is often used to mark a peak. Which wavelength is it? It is 5974.06 AA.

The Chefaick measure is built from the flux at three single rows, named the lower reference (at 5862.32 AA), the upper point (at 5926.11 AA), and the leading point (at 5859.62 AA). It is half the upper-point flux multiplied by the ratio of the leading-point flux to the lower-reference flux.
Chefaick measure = 19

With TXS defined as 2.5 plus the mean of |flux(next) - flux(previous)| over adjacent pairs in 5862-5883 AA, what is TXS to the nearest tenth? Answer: 7.6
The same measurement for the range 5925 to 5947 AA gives 6.4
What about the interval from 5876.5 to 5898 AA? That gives 7.0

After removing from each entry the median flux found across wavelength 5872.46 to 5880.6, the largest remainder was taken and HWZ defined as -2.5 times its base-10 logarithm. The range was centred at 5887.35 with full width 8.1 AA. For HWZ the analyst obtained -1.77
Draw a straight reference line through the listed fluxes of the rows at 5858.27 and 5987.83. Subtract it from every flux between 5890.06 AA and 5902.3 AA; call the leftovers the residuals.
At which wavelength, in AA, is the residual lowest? 5890.73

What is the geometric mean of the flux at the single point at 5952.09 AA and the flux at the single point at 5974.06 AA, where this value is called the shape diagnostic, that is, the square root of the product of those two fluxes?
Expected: 42.0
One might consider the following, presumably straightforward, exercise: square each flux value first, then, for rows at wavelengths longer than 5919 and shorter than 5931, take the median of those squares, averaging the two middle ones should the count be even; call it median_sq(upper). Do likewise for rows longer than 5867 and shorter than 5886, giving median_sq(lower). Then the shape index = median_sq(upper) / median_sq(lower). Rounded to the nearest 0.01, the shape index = 1.11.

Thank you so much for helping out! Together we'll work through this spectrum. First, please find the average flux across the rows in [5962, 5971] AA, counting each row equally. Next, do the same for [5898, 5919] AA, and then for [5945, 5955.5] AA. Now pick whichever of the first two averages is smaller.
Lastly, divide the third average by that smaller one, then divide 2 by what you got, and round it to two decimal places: 1.98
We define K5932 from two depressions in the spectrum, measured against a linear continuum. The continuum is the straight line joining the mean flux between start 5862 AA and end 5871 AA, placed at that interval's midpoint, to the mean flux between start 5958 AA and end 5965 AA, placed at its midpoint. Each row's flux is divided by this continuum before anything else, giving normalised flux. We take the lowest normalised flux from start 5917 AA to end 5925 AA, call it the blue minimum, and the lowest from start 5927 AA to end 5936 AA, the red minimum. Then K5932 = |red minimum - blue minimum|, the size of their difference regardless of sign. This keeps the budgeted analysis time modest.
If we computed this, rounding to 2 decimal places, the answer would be 0.11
